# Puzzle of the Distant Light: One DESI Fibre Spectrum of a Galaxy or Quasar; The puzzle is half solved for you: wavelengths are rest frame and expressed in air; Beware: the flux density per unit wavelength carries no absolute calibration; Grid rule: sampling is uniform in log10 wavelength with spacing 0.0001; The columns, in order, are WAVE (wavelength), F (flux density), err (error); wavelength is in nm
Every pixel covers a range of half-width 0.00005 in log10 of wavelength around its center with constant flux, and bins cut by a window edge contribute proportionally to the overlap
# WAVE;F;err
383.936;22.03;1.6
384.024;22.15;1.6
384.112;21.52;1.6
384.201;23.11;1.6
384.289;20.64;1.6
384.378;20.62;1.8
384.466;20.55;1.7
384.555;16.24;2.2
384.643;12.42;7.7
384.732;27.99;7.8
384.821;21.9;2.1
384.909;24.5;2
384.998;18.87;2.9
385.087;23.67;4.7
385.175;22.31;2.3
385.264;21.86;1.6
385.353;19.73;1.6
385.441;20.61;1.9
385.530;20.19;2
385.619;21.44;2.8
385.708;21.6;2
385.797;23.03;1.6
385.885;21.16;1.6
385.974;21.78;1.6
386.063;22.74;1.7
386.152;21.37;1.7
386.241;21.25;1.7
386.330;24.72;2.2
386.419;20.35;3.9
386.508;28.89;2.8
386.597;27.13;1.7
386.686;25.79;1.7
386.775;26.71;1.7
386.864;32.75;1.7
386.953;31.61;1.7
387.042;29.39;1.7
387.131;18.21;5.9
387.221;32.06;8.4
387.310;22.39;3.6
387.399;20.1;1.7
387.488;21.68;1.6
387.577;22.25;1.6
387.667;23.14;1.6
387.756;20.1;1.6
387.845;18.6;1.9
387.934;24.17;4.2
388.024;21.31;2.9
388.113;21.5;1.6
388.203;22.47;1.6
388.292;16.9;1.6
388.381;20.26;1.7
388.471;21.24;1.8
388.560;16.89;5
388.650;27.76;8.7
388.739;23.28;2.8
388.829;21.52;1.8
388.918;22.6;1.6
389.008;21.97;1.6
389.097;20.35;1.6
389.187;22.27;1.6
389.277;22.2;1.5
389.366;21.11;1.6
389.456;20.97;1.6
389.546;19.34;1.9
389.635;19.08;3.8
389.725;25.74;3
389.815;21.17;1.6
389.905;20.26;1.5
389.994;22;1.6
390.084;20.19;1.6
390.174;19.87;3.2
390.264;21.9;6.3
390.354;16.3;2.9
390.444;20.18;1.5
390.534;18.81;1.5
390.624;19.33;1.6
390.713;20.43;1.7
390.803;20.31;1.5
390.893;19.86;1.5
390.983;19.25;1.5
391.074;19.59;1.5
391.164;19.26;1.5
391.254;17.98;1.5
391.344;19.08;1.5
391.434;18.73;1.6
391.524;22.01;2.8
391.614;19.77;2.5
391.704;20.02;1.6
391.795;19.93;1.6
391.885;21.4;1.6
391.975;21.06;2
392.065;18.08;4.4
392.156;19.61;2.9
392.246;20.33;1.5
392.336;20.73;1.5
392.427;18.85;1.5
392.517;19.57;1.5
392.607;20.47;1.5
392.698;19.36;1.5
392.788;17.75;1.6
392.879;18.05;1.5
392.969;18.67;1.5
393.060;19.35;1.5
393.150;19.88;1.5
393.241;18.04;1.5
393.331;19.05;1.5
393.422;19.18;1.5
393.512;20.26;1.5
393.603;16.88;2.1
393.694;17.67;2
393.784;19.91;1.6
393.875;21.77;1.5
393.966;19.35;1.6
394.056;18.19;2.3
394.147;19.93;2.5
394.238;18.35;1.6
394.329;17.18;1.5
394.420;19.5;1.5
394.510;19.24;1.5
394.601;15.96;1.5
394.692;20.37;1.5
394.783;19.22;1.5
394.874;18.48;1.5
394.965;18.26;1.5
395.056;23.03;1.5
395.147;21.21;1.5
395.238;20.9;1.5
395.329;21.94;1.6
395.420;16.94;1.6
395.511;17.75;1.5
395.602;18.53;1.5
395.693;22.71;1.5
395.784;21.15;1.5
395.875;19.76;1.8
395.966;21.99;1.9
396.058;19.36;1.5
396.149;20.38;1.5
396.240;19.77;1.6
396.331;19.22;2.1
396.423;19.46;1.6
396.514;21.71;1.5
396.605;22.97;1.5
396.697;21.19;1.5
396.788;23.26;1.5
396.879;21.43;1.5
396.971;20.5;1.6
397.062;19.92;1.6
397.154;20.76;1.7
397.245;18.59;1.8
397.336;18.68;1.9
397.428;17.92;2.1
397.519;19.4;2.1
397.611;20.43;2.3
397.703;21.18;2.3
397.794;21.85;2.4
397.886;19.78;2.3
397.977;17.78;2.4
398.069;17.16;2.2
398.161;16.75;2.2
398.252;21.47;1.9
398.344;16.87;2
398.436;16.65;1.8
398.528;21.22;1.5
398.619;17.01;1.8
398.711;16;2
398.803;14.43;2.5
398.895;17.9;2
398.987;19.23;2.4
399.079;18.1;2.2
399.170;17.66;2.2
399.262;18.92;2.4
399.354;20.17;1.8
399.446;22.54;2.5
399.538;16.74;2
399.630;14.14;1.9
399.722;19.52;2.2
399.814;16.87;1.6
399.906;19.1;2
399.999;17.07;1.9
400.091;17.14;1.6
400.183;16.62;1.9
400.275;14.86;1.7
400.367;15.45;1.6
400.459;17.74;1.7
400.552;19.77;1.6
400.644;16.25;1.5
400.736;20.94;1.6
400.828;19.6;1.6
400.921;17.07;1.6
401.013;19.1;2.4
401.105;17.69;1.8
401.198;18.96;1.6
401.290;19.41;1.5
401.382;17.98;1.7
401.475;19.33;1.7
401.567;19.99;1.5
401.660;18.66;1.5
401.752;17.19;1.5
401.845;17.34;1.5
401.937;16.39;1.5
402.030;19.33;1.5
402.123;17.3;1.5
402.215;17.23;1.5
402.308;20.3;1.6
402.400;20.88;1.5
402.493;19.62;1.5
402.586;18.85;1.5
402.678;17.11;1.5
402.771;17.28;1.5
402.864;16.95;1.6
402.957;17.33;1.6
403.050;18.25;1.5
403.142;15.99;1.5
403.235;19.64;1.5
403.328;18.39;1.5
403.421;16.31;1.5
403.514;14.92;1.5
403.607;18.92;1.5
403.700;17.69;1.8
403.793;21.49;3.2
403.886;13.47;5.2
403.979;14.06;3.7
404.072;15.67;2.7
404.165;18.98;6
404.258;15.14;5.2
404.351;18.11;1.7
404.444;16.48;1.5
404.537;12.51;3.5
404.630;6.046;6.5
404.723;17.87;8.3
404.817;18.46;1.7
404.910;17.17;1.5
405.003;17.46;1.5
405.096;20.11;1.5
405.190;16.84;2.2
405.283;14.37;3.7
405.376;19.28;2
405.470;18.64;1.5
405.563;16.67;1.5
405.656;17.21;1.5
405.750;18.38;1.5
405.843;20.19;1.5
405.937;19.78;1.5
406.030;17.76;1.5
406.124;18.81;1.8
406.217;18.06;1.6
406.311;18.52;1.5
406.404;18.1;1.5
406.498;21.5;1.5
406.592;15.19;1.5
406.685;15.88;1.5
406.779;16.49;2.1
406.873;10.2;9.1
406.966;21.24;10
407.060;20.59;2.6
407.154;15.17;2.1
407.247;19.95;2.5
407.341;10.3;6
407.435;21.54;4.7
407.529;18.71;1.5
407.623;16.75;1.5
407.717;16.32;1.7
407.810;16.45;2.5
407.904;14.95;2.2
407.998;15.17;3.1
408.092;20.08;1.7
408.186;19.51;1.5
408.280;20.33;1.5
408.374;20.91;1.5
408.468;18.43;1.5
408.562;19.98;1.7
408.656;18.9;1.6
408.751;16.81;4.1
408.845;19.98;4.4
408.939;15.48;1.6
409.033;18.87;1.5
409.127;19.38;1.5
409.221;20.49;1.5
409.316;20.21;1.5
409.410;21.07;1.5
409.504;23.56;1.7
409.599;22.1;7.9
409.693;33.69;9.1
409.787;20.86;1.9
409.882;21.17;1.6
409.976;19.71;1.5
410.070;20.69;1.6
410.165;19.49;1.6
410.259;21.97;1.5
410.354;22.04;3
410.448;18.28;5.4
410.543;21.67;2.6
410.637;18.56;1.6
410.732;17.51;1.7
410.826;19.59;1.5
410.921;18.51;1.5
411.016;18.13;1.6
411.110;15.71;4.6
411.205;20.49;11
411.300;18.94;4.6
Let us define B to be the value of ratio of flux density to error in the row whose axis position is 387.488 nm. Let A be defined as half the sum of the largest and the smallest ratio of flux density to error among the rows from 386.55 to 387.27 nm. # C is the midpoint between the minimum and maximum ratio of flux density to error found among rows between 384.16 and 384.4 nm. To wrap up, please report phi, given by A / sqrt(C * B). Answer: 0.84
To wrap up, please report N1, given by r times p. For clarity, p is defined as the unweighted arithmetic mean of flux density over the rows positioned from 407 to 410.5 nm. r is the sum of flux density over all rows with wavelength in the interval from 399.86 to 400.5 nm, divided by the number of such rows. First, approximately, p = 19.5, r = 16.9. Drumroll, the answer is 328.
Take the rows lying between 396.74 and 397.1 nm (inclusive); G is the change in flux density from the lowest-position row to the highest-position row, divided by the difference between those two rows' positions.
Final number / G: -12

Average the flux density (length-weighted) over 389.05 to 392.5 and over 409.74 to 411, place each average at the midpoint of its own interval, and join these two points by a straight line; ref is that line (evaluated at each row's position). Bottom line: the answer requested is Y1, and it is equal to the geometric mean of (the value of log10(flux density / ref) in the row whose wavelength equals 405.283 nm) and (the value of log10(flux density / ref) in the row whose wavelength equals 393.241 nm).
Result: 0.083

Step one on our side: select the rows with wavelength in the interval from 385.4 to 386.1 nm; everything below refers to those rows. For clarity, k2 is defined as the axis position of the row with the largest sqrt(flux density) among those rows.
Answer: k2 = 385.797 nm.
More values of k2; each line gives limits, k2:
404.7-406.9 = 406.498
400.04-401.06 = 400.736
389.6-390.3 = 389.725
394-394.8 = 394.692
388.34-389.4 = 388.650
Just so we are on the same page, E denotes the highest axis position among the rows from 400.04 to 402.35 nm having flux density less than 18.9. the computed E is 402.215 nm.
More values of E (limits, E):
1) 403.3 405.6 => 405.563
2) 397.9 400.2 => 400.183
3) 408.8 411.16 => 411.110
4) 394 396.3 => 395.602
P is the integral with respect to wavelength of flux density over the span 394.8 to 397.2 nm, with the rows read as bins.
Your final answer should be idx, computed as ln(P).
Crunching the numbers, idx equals 3.89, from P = 49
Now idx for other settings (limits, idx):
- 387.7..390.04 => 3.91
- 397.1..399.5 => 3.81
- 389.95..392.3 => 3.84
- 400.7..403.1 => 3.79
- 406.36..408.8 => 3.76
